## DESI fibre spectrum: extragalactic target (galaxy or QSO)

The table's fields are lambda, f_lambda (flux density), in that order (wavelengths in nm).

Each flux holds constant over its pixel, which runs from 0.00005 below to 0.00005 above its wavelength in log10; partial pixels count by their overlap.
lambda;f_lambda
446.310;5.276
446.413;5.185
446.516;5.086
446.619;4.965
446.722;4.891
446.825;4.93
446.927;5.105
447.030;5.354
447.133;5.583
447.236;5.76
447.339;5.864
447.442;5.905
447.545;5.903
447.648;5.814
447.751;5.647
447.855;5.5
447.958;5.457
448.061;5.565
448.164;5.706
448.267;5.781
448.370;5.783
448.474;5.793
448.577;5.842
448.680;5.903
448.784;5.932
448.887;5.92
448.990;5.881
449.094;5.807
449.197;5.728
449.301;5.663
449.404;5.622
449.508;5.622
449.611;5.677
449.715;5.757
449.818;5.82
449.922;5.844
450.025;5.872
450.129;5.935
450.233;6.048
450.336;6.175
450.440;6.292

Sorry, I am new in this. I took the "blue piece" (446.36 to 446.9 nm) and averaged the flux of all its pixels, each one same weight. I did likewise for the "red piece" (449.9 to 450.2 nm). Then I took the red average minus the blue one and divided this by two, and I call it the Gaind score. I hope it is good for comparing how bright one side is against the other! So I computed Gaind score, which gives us 0.44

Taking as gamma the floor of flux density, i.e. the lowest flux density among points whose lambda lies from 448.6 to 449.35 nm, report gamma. 5.663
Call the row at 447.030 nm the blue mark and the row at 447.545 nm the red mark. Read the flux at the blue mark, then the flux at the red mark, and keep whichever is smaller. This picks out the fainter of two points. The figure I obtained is 5.35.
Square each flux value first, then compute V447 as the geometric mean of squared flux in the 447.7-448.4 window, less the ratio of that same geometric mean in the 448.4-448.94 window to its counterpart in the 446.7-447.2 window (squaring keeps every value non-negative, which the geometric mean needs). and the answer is 30.4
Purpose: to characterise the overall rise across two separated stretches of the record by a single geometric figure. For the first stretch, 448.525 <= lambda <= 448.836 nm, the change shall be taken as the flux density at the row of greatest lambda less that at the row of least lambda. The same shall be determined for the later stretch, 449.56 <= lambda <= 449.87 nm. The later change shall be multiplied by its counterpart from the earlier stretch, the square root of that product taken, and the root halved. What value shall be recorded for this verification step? 0.057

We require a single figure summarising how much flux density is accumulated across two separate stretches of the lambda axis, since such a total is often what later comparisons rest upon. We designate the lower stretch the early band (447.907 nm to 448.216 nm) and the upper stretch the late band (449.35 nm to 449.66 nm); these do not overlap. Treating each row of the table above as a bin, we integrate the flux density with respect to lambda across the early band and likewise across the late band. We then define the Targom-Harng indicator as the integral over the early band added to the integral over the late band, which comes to 3.48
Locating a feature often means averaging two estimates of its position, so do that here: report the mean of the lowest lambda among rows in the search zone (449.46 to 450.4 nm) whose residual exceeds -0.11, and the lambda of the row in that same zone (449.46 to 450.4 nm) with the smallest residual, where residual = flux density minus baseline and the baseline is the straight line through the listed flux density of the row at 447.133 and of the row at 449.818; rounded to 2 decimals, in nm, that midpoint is 449.61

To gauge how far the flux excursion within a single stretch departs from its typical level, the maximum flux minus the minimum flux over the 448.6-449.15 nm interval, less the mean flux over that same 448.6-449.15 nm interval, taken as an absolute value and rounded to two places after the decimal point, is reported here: 5.76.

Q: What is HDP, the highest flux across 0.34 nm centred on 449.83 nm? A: 5.844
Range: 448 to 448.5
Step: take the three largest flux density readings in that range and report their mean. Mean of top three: 5.79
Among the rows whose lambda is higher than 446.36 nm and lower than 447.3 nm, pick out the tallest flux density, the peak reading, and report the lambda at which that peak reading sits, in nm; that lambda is 447.236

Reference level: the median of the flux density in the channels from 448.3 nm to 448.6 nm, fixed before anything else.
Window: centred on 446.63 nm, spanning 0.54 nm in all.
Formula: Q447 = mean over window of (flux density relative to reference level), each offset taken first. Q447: -0.78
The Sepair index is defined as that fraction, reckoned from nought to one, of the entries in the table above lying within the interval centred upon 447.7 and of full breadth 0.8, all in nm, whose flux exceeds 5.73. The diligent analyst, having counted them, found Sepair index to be 0.50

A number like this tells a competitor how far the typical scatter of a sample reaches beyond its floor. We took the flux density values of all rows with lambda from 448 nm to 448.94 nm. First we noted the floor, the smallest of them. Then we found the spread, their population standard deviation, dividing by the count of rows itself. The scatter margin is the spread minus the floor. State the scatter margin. -5.46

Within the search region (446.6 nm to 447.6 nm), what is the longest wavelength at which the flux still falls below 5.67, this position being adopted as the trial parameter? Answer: 447.133 nm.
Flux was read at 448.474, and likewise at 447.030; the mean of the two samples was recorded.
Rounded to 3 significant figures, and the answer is 5.57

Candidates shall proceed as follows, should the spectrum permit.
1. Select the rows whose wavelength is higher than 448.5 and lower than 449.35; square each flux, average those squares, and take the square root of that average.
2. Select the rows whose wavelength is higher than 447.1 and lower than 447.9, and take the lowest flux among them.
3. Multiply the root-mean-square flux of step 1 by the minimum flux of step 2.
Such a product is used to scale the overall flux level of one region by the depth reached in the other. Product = 32.1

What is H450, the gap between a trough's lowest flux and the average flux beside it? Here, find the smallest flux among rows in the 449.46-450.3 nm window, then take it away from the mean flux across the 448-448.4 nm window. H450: 0.09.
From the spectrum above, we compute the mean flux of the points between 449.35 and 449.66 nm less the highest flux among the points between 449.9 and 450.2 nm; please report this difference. -0.29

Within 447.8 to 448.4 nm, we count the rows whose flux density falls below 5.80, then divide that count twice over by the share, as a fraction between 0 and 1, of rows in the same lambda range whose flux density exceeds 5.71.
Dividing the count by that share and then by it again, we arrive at 54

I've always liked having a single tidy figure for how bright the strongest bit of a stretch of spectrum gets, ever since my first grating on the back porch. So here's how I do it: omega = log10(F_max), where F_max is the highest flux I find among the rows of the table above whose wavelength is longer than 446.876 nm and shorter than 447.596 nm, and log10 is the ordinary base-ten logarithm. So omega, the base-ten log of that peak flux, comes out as 0.771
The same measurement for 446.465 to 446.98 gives 0.708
